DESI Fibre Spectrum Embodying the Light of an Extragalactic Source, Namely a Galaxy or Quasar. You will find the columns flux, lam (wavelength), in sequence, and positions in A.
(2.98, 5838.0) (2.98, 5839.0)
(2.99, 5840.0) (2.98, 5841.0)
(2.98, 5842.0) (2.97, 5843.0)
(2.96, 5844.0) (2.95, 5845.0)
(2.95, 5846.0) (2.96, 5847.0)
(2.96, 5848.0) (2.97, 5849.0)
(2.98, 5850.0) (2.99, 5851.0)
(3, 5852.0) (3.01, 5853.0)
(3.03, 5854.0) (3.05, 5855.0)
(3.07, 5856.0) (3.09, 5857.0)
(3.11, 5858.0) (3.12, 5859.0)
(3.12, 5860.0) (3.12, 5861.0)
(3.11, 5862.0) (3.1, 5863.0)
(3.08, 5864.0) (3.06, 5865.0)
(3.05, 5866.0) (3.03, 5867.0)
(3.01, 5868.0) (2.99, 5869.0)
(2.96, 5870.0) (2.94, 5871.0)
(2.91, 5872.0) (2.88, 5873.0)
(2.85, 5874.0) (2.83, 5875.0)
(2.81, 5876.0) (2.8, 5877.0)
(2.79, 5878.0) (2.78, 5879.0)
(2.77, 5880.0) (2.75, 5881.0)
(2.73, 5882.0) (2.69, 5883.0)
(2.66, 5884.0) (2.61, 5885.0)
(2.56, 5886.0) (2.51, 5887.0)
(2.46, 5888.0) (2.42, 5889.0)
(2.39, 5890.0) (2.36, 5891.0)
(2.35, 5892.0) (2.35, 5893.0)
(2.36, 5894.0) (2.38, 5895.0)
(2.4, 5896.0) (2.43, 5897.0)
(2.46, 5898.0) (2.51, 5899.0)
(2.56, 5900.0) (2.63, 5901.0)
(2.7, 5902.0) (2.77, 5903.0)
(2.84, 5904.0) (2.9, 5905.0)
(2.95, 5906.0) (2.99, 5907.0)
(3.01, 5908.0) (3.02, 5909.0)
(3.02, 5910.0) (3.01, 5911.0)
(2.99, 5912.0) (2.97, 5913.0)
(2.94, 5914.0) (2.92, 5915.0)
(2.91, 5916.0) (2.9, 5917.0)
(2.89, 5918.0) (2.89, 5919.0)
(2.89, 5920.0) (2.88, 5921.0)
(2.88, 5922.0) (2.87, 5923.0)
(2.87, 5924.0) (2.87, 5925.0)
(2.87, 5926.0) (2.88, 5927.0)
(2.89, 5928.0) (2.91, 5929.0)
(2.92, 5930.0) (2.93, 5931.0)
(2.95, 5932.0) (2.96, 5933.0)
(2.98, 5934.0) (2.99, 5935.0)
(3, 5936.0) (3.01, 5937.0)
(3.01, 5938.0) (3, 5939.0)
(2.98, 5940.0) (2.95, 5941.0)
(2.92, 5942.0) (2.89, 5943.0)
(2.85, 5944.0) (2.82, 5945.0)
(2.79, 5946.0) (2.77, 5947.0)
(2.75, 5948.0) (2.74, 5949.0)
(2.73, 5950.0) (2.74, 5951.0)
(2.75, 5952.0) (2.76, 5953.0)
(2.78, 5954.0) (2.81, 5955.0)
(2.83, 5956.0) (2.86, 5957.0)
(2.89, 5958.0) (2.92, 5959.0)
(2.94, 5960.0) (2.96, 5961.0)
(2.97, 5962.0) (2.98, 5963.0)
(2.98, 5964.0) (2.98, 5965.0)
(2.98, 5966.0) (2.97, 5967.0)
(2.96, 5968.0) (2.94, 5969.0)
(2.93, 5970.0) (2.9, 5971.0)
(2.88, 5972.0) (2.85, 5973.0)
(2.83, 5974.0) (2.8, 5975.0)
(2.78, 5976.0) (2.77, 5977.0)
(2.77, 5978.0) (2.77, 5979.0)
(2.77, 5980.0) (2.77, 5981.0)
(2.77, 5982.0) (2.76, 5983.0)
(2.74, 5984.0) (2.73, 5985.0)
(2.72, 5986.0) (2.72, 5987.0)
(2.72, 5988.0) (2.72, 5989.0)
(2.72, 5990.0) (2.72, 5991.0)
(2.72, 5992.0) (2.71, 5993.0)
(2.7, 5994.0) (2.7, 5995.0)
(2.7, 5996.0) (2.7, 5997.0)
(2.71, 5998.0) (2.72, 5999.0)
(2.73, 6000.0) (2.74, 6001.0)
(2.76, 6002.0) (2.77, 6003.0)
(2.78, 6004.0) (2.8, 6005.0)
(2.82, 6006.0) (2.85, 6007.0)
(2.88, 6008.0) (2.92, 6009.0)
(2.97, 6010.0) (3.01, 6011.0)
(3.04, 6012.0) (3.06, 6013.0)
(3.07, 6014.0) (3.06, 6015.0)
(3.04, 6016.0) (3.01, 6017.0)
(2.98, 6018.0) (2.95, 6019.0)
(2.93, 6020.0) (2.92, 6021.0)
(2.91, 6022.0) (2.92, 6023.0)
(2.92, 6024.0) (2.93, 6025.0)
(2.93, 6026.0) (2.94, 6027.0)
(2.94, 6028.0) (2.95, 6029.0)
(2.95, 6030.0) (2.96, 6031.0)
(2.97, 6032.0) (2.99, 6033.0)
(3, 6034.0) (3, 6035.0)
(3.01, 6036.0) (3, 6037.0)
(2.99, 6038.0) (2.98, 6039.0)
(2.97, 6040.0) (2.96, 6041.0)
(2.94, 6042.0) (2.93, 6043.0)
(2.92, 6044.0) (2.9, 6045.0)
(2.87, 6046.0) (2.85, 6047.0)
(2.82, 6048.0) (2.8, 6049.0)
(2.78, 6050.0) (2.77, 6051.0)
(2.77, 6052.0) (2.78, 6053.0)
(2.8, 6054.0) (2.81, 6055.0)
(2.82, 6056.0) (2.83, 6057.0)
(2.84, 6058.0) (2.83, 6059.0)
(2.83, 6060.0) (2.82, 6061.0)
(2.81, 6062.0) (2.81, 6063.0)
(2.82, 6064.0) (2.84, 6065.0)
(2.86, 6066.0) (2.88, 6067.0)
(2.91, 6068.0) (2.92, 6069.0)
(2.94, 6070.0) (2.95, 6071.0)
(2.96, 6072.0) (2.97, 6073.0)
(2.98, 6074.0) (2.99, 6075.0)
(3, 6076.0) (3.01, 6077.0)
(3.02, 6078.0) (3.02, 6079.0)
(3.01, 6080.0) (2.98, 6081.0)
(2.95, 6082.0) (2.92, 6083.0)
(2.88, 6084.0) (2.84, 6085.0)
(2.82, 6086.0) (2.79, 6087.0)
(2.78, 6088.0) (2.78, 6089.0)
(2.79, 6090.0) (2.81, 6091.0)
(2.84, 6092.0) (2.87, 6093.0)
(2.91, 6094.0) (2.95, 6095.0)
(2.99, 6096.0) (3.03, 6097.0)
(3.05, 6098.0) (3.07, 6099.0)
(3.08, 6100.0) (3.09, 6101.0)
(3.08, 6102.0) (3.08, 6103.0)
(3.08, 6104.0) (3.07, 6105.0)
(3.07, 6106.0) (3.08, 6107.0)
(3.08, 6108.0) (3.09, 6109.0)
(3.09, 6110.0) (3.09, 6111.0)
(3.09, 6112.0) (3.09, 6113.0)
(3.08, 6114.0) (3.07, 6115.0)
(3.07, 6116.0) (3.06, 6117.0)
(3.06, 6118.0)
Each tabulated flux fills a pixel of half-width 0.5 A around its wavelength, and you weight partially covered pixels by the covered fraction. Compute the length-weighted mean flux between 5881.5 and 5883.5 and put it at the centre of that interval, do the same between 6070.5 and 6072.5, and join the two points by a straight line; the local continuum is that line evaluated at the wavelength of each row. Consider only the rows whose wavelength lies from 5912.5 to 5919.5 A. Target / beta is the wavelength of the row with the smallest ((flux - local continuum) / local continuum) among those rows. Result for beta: 5919.0 A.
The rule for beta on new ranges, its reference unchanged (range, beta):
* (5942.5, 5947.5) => 5947.0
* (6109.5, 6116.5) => 6116.0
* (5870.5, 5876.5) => 5876.0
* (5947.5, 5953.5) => 5950.0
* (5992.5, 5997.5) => 5997.0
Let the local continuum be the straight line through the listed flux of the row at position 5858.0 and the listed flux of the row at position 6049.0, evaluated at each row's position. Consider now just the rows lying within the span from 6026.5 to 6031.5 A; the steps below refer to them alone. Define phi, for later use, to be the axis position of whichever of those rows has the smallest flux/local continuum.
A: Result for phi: 6027.0 A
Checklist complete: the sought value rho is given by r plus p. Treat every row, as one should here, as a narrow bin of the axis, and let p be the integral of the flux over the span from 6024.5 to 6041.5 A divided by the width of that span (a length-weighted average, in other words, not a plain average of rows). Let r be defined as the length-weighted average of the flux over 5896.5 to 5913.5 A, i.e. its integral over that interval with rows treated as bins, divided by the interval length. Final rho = 5.78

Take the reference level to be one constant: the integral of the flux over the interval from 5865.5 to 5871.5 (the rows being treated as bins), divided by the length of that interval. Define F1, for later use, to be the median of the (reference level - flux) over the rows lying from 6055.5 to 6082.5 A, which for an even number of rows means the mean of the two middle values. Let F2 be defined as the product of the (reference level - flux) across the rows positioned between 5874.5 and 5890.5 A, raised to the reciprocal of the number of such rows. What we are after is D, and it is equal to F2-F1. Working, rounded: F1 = 0.08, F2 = 0.31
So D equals 0.23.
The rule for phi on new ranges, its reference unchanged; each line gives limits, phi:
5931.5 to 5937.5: 5932.0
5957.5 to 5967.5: 5958.0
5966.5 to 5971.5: 5971.0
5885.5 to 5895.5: 5892.0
